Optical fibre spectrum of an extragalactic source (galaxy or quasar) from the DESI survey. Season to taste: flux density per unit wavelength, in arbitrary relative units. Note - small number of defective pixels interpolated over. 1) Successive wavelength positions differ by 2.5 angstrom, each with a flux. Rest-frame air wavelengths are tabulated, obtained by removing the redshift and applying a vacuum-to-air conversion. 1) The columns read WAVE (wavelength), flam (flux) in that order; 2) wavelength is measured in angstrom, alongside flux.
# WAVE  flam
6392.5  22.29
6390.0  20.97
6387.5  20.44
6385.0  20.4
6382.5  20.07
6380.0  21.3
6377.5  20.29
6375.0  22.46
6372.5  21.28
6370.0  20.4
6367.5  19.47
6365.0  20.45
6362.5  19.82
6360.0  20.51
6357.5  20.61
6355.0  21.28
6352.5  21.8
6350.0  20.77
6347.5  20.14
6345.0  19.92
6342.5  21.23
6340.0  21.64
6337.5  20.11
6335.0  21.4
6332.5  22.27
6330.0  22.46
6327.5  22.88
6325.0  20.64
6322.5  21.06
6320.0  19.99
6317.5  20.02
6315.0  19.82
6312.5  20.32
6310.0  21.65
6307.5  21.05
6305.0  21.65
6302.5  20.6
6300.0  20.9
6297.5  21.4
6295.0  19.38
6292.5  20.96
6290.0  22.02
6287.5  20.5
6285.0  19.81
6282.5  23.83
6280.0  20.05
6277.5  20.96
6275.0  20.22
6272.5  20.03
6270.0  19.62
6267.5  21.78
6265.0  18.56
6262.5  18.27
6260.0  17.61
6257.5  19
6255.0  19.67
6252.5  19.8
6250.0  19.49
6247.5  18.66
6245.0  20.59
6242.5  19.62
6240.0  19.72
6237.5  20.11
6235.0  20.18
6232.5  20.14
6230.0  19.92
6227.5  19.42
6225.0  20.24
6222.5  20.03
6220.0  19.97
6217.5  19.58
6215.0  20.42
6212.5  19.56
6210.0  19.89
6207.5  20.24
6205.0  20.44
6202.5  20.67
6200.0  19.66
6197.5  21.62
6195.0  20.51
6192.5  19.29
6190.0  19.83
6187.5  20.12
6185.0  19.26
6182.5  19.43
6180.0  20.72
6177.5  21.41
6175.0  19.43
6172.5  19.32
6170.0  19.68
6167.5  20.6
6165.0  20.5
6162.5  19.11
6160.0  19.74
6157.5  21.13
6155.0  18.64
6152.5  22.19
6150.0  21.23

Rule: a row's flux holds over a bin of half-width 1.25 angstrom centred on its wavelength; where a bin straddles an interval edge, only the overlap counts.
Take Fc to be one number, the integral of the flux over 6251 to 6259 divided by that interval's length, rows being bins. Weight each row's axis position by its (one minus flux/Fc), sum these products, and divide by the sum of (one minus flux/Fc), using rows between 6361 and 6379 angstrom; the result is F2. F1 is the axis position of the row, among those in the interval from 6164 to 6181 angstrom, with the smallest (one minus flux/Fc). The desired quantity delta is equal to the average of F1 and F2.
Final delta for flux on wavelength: 6274.9 angstrom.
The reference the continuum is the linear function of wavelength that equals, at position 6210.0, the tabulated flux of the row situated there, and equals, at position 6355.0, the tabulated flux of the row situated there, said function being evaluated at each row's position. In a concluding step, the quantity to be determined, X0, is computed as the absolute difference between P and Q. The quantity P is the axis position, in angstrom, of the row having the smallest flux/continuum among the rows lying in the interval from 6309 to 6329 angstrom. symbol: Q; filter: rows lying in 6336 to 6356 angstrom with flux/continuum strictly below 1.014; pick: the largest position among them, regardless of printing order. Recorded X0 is 40.0 angstrom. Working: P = 6315.0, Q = 6355.0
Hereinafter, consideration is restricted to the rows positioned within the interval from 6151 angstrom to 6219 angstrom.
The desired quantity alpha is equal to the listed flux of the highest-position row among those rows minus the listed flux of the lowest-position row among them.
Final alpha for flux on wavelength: -2.6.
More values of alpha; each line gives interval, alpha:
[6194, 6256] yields -0.8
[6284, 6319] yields 0.2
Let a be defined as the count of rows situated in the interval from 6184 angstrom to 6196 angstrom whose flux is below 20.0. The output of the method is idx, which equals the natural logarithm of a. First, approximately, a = 3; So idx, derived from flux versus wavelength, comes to 1.1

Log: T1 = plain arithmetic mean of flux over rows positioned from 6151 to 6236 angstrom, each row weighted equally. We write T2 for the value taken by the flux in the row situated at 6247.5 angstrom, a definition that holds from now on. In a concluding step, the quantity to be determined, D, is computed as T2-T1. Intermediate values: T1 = 20.1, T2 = 18.66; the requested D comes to -1.4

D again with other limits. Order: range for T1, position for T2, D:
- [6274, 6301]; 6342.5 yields 0.3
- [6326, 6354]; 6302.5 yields -0.7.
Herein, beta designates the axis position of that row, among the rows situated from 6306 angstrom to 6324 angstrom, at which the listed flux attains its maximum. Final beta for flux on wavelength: 6310.0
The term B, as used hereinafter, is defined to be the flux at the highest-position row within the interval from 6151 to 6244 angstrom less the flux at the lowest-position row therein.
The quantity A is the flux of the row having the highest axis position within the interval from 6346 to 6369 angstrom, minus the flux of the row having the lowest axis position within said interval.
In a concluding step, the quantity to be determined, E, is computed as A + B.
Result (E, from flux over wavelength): -3.2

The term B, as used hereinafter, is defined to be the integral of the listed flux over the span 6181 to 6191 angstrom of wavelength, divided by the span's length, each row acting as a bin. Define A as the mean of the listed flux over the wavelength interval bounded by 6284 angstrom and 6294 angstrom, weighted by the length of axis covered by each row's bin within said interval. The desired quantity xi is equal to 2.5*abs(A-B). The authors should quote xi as 2.8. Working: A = 20.8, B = 19.7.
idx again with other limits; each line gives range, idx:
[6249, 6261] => 1.6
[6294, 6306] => 0.0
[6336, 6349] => 0.0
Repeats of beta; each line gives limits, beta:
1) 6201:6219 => 6202.5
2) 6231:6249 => 6245.0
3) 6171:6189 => 6177.5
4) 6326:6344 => 6327.5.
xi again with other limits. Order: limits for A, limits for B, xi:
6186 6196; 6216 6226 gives 0.1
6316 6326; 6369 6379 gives 1.8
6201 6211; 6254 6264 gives 4.2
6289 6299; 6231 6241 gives 2.2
